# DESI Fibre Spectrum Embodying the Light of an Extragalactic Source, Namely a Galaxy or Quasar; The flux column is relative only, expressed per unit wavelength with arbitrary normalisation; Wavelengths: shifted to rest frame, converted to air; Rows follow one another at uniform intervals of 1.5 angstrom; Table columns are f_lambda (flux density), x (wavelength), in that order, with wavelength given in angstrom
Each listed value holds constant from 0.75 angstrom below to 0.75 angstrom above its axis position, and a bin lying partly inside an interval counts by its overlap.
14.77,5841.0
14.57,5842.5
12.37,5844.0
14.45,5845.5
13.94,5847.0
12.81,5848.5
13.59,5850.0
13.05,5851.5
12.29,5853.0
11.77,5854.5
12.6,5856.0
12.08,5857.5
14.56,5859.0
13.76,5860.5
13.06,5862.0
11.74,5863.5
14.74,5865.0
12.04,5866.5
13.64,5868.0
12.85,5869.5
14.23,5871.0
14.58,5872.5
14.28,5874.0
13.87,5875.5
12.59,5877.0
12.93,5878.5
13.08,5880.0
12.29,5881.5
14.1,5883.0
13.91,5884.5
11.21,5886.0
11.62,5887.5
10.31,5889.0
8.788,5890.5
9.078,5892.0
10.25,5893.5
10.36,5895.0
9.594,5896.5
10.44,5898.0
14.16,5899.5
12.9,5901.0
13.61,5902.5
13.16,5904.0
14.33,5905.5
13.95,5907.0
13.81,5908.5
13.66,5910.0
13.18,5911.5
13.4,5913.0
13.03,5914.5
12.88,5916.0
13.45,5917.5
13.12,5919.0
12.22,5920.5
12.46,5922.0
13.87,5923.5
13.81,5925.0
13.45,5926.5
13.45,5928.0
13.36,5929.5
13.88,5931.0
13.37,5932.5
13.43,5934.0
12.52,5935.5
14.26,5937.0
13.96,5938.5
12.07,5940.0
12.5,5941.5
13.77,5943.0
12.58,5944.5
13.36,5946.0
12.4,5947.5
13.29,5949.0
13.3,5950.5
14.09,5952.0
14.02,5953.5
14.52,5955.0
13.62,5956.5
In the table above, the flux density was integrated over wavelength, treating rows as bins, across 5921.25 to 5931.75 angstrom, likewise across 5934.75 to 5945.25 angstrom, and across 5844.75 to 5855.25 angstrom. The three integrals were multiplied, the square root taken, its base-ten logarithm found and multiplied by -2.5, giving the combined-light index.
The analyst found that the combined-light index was -8.04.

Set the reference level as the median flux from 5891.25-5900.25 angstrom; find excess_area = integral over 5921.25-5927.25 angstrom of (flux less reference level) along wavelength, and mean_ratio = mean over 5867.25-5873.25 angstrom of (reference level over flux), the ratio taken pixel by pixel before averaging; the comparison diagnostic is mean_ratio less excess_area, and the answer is -17.8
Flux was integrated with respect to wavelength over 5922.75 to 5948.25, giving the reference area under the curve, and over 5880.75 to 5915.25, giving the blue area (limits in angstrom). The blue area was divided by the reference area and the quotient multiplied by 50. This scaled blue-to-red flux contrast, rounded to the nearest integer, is 62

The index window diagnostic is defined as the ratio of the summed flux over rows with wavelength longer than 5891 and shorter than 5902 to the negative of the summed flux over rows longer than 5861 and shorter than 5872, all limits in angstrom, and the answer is -0.83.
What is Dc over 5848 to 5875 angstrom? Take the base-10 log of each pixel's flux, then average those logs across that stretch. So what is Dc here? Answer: 1.12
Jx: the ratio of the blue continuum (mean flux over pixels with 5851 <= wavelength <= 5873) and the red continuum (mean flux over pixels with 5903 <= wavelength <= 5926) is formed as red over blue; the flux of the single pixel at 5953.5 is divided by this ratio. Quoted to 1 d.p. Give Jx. 13.8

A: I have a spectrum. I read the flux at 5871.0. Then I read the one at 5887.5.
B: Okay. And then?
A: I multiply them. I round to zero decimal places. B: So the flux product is 165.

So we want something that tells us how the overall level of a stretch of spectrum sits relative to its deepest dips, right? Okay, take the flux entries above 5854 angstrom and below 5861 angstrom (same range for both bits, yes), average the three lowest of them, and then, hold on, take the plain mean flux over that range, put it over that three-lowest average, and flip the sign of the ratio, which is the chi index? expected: -1.07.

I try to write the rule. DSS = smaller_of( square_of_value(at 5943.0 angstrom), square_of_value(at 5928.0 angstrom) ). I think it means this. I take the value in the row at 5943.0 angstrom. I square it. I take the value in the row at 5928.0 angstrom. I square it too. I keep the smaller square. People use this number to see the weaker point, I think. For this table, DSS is 181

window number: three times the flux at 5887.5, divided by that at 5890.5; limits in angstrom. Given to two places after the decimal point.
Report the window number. 3.97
